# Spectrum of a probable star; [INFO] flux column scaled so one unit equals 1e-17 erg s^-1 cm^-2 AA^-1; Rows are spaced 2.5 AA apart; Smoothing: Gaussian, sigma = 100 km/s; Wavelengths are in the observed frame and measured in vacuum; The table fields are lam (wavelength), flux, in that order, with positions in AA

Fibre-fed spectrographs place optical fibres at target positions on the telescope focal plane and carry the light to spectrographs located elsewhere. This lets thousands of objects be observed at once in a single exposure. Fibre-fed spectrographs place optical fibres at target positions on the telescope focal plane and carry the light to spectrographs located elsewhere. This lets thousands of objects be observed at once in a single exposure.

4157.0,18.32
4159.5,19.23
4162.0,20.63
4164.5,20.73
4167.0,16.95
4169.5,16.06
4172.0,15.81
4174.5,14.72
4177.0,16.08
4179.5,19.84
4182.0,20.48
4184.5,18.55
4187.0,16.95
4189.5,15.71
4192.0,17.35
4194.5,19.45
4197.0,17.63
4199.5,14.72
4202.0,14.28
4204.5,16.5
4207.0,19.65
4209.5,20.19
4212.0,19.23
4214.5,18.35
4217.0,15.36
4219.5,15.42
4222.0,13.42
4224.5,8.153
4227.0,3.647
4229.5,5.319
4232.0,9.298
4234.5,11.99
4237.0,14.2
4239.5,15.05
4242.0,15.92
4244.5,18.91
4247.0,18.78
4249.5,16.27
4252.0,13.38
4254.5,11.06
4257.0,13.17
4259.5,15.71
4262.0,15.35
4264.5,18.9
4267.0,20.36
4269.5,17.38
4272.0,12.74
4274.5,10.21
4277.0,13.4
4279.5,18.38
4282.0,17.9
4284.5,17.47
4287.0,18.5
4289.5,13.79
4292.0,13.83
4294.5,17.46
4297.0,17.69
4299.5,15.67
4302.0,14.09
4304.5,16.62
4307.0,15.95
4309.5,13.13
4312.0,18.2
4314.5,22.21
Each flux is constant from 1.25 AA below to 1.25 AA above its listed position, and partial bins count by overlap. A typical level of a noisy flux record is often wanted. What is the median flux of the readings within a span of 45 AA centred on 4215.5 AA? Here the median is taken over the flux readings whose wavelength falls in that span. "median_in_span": 15.0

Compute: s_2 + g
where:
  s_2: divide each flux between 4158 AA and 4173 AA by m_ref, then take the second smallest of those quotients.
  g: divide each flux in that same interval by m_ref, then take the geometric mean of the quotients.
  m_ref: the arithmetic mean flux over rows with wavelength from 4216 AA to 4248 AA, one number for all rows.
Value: 2.7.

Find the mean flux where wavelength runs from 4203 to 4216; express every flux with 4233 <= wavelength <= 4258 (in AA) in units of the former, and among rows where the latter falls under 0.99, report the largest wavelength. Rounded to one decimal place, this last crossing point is 4257.0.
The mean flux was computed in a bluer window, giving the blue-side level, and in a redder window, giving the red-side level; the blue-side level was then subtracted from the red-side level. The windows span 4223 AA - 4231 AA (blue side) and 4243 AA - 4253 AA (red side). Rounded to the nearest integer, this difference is 11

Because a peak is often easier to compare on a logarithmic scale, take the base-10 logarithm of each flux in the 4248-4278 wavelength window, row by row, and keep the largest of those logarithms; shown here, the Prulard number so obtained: 1.309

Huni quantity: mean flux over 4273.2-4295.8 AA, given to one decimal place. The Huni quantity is 15.7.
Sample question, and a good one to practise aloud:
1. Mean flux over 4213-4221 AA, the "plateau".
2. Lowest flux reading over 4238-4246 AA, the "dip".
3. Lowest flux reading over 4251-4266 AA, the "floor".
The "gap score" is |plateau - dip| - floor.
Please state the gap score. -10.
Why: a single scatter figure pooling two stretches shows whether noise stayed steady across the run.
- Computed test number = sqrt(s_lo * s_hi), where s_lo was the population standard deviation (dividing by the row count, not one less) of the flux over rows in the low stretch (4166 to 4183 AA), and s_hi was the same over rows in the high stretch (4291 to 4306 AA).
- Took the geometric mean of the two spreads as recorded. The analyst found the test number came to 1.7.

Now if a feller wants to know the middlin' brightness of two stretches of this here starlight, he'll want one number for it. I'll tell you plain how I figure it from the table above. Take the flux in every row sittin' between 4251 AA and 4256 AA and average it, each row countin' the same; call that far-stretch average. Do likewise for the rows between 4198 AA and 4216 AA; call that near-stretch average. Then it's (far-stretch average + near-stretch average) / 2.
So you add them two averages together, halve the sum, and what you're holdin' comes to 14.9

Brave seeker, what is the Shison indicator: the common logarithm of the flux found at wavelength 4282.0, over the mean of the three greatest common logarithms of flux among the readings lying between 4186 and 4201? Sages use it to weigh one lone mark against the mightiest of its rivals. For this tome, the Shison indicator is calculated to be 0.996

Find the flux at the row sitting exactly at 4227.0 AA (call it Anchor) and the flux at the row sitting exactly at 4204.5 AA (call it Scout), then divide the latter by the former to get 4.52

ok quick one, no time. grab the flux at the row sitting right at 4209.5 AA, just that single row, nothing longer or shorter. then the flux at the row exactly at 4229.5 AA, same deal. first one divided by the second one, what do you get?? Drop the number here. 3.80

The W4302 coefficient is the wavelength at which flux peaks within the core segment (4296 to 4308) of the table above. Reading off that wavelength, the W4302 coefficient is 4297.0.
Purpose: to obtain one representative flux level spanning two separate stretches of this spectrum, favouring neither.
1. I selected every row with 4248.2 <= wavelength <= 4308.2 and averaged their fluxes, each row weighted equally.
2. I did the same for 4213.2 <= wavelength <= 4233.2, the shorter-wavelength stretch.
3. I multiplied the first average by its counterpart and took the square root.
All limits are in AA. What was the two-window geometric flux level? 13.2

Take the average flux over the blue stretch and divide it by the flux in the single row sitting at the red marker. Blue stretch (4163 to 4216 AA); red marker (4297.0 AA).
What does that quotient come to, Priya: 0.99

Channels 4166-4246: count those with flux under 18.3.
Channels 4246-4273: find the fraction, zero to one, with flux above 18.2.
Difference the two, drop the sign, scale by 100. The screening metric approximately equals 2273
